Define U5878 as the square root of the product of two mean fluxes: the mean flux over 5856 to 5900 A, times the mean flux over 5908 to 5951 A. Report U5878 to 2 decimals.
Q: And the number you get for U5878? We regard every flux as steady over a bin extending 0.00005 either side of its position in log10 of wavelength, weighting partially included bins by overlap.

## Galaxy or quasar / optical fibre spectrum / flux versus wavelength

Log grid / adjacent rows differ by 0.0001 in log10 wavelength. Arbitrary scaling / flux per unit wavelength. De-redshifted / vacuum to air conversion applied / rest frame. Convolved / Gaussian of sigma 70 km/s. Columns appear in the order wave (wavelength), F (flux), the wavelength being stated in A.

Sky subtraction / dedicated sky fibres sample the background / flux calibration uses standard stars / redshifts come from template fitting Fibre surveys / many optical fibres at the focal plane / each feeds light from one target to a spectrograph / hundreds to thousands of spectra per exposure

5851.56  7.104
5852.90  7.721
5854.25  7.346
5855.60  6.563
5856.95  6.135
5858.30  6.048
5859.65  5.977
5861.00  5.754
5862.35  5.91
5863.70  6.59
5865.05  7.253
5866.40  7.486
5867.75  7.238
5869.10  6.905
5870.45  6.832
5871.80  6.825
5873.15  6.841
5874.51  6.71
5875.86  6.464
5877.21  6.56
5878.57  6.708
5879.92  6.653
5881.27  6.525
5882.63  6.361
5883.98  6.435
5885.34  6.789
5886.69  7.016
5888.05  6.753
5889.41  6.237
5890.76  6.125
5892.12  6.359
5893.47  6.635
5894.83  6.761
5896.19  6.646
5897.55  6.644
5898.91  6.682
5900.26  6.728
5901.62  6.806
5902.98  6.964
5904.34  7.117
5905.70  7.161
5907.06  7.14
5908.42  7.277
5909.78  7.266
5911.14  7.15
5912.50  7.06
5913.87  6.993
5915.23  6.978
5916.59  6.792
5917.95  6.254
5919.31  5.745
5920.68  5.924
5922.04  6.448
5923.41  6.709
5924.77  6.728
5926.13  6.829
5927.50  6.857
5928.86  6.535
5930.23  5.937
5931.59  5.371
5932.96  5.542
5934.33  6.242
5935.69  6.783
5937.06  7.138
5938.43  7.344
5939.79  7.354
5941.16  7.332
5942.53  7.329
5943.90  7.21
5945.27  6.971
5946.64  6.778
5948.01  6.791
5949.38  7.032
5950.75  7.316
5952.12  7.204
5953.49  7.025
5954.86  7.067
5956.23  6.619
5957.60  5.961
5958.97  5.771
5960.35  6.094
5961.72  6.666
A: 6.67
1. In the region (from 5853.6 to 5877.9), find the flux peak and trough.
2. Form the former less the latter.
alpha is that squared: 3.0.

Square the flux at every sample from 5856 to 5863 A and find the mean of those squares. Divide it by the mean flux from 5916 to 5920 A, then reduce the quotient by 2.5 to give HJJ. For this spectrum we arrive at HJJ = 3.2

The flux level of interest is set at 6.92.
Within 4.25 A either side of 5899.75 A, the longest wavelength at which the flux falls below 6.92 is 5901.62 A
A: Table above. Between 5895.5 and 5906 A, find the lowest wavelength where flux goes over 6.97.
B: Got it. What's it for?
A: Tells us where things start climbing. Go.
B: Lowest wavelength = 5904.34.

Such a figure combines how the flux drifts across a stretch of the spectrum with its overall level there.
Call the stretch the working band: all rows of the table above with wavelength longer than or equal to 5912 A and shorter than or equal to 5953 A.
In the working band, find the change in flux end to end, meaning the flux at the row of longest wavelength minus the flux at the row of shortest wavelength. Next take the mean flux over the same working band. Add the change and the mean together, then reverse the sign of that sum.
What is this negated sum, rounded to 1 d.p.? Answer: -6.9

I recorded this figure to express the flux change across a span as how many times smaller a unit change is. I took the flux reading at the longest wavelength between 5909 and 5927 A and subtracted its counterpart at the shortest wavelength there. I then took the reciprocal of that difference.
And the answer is -2.3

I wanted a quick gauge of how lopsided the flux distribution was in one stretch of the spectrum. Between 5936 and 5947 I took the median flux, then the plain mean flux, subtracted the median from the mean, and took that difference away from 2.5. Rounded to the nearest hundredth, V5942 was 2.59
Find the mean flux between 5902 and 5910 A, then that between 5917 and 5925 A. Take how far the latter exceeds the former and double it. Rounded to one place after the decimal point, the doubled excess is -1.7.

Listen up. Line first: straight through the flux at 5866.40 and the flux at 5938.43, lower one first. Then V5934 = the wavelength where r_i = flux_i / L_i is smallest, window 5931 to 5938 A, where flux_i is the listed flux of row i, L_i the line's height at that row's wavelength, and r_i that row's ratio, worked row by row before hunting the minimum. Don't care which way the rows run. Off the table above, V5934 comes 5931.59 A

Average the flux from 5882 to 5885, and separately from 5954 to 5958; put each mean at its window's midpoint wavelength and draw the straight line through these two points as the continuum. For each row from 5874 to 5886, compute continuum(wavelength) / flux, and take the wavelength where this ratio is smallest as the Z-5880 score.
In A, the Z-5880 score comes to 5885.34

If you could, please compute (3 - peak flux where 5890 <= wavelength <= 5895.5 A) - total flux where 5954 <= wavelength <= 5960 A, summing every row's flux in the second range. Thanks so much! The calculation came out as -29.2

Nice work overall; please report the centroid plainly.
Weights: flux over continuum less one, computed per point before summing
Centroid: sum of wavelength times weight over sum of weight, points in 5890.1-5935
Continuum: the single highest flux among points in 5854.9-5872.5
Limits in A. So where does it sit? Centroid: 5915.4 A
